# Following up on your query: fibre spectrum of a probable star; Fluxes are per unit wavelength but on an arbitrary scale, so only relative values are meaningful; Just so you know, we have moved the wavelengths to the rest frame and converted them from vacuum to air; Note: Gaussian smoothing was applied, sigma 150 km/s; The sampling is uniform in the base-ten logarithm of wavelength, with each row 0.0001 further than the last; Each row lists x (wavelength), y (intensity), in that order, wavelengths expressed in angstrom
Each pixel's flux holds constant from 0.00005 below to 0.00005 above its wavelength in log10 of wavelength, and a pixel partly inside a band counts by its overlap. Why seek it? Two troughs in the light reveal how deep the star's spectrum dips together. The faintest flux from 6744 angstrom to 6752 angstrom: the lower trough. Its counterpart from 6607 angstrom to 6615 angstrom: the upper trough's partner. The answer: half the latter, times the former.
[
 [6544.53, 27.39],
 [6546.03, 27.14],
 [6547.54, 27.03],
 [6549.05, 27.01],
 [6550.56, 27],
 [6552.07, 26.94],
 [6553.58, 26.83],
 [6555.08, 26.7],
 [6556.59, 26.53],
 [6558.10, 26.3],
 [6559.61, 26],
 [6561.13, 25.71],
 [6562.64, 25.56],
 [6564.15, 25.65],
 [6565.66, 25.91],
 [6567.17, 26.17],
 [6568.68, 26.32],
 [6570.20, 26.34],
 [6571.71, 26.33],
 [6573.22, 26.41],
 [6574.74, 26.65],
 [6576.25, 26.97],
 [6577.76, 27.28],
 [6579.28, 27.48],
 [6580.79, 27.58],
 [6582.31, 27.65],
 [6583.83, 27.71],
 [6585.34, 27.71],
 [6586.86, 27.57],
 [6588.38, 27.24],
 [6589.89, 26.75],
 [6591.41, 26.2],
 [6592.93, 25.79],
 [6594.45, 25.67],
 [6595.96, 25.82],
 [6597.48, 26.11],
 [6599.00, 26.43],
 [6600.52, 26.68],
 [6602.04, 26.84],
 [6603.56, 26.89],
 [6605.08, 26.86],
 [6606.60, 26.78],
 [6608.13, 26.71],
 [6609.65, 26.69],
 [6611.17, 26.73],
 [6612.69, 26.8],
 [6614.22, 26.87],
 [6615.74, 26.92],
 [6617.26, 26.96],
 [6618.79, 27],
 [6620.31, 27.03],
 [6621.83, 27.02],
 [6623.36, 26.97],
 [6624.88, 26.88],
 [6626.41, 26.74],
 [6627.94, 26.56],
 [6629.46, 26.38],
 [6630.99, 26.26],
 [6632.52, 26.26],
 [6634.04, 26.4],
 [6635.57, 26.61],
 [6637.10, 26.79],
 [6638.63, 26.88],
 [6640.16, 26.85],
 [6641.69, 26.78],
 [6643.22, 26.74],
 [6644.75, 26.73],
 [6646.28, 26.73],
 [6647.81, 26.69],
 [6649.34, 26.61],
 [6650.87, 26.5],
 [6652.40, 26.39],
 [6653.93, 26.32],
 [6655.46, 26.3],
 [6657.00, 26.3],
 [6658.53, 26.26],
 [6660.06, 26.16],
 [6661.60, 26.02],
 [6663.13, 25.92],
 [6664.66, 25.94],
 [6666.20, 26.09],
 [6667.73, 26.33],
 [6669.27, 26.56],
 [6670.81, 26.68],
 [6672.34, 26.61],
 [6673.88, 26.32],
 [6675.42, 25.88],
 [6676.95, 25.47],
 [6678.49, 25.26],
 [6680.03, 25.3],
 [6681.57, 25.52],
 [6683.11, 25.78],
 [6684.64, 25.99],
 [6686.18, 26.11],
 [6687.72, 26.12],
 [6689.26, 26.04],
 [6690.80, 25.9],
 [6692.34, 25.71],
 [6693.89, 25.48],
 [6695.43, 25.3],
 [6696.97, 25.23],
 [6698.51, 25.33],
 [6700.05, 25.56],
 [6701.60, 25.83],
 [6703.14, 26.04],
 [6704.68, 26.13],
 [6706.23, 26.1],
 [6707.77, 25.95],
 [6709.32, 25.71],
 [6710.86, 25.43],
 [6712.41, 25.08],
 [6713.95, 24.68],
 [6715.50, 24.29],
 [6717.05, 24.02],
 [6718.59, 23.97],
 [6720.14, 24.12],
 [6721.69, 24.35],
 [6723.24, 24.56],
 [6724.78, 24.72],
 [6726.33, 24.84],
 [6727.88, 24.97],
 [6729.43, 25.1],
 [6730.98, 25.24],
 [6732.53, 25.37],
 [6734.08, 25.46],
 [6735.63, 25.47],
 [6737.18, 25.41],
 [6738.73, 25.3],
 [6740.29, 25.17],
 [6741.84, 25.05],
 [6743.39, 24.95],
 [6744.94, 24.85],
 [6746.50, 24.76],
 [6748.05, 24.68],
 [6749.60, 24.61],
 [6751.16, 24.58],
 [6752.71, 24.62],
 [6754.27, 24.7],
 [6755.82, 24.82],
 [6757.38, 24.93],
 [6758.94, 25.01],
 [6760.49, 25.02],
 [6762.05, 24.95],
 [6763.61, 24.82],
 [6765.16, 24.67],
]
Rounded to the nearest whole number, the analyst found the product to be 328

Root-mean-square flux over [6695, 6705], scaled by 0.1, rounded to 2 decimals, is 2.56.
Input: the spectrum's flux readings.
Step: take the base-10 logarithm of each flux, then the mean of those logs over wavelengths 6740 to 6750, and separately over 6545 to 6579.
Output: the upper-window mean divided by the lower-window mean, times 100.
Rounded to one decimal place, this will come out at 98.1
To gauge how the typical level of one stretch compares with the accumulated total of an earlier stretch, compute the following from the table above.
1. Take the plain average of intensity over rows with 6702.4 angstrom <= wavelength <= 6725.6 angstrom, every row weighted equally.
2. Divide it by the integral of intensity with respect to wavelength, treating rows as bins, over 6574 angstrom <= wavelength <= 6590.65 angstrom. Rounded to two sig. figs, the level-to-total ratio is 0.055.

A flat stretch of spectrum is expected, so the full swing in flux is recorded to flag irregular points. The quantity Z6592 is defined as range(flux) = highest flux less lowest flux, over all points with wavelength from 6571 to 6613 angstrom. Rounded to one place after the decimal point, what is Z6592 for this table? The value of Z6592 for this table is 2.0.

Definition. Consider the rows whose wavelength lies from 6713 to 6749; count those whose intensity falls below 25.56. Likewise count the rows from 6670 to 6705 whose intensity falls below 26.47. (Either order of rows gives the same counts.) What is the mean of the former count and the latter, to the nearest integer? 22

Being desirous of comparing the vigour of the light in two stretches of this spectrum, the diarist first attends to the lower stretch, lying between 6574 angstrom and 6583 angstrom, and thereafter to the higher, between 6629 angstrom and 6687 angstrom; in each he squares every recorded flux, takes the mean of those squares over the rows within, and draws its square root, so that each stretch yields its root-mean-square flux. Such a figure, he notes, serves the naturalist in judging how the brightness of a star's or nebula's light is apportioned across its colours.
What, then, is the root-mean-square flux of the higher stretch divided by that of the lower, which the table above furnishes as 0.96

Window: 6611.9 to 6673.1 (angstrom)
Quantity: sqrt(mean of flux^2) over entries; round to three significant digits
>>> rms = 26.6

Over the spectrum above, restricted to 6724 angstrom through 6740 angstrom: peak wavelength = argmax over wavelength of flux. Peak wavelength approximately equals 6735.63 angstrom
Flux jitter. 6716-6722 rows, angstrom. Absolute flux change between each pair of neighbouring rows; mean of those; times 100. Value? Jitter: 14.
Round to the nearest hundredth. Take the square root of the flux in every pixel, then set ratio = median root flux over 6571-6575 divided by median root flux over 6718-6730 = 1.04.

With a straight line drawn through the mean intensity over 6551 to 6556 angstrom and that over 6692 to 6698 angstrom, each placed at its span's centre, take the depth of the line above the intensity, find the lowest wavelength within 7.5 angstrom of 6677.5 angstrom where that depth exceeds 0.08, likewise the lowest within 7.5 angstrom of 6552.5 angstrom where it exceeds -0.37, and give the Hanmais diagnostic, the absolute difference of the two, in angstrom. 130.9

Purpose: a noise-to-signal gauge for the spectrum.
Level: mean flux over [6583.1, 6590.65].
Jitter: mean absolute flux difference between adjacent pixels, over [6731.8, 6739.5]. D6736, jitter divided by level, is 0.0025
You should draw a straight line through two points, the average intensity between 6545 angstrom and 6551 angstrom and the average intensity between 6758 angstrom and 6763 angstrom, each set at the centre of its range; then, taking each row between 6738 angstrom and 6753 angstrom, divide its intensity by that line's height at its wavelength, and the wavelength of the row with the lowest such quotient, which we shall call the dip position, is 6751.16 angstrom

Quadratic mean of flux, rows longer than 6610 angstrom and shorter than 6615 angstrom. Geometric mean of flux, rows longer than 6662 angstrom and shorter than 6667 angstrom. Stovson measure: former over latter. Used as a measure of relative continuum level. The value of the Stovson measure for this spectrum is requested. 1.03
